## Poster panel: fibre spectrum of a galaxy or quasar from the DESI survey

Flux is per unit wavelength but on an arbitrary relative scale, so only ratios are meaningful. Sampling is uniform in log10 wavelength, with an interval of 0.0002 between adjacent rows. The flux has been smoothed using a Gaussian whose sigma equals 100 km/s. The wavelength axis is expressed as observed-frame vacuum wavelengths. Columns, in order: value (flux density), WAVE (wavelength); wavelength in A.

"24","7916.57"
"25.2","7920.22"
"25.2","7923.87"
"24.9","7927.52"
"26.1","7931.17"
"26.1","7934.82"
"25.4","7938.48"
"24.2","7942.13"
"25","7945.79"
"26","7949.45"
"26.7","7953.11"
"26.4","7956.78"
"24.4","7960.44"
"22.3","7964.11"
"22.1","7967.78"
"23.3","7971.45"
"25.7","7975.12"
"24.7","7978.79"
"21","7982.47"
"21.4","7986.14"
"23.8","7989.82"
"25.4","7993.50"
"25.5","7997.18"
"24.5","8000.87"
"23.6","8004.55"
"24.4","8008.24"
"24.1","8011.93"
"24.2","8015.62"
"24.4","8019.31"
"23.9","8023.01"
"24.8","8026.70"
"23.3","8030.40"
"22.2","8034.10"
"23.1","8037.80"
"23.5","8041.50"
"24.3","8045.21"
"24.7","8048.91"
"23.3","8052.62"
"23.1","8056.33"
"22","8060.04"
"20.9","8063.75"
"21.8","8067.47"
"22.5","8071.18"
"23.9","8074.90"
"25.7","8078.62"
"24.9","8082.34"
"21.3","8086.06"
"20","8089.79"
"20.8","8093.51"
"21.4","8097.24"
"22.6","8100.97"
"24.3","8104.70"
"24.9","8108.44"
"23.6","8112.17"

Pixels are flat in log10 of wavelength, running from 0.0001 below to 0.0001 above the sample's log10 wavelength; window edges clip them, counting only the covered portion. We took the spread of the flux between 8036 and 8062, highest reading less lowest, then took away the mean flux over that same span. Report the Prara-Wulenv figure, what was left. -21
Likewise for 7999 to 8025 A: -23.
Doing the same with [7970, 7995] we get -19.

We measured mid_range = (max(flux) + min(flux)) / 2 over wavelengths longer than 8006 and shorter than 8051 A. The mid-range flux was 23.5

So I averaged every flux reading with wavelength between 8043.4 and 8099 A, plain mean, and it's 22.7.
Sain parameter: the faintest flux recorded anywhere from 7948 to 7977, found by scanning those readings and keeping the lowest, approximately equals 22.1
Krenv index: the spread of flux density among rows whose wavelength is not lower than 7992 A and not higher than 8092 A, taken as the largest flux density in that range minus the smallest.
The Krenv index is 5.7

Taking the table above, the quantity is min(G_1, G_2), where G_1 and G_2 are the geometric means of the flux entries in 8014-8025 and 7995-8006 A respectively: 24.2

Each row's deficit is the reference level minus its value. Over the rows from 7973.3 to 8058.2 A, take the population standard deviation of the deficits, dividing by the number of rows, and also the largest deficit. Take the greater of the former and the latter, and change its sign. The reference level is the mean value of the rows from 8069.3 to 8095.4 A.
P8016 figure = -1.7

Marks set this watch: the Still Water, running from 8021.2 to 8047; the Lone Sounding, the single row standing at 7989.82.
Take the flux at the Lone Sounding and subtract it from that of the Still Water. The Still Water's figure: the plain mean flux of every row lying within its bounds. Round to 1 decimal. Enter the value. -0.2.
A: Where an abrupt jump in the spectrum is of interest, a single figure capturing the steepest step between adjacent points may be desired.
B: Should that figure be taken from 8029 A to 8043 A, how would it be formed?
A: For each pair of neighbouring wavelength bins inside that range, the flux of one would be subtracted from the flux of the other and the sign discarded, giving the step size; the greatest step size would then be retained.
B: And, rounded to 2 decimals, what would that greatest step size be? 1.10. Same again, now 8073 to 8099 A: 3.60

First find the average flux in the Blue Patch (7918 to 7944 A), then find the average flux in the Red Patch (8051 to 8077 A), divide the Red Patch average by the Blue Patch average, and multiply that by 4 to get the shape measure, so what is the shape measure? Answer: 3.56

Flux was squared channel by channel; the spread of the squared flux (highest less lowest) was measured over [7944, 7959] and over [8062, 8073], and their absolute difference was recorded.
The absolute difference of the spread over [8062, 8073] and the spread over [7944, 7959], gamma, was 18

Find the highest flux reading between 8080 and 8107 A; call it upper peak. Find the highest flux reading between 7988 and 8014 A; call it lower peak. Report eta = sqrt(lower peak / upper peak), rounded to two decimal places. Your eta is 1.01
